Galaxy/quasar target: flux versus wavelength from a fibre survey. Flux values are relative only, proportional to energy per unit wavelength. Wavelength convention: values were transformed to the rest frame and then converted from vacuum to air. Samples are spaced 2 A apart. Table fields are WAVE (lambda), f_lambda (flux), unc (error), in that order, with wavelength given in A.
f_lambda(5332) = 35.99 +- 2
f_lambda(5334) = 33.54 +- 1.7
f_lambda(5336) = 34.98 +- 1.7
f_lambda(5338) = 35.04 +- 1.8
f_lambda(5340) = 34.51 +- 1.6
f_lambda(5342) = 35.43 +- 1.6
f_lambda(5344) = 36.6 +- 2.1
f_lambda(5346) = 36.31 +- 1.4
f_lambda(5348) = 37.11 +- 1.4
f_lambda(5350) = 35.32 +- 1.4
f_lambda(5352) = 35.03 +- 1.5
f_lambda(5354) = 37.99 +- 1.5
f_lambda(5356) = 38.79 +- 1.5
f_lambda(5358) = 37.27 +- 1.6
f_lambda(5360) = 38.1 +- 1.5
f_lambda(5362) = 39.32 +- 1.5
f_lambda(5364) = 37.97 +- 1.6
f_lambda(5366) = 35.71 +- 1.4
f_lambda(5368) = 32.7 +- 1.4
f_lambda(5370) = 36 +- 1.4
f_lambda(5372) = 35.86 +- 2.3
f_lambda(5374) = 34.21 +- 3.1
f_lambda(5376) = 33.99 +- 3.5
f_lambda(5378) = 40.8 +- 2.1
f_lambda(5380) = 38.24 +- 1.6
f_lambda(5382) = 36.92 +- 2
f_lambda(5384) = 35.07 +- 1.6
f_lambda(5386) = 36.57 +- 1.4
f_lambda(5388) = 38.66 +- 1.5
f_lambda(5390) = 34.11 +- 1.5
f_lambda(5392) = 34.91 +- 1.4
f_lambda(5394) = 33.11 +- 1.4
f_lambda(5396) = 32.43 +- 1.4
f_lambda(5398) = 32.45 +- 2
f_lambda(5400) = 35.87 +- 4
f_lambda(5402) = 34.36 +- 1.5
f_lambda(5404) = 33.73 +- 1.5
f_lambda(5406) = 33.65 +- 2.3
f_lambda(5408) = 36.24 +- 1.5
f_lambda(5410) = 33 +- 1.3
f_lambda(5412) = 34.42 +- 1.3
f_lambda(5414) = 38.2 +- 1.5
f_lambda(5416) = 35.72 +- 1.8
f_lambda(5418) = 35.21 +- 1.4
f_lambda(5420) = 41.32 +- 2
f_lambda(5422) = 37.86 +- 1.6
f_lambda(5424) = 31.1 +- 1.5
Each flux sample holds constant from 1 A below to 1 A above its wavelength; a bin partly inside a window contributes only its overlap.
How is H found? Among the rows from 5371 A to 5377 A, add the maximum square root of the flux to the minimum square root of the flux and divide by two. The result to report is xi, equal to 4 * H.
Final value 23.6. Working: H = 5.91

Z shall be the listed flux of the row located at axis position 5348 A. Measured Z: 37.11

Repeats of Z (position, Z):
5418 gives 35.21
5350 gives 35.32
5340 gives 34.51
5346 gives 36.31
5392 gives 34.91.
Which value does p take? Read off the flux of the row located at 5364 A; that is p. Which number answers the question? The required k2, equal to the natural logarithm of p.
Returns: 3.64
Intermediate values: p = 37.97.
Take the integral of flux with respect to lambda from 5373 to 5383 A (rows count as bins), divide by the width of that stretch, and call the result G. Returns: 36.8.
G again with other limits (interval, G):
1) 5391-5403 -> 33.9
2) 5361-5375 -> 36.0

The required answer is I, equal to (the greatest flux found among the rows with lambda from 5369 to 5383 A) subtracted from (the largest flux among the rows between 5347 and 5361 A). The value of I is -2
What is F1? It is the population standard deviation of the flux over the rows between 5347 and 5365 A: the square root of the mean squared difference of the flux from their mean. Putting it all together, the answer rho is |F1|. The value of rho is 1.4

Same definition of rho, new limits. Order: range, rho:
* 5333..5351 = 1.0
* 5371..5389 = 2.1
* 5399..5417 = 1.5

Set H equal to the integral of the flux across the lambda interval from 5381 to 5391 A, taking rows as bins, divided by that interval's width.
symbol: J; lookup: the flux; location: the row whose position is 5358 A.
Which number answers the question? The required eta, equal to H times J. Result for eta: 1352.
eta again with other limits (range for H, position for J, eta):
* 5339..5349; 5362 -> 1415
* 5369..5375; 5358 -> 1318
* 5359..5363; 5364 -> 1470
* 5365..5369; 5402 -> 1175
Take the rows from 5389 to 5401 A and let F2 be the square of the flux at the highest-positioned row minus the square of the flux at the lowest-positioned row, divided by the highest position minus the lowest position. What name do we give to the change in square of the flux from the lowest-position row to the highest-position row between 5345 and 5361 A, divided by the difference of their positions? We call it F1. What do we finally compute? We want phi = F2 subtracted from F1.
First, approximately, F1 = 10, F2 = 12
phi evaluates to -3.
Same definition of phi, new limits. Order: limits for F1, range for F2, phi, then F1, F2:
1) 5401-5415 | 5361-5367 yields 91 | 23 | -68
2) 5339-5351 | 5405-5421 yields -35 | 6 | 41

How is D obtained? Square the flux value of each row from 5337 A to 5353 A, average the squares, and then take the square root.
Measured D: 35.7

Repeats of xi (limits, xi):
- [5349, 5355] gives 24.2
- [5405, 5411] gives 23.5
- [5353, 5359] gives 24.7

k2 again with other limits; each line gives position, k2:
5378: 3.71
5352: 3.56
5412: 3.54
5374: 3.53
